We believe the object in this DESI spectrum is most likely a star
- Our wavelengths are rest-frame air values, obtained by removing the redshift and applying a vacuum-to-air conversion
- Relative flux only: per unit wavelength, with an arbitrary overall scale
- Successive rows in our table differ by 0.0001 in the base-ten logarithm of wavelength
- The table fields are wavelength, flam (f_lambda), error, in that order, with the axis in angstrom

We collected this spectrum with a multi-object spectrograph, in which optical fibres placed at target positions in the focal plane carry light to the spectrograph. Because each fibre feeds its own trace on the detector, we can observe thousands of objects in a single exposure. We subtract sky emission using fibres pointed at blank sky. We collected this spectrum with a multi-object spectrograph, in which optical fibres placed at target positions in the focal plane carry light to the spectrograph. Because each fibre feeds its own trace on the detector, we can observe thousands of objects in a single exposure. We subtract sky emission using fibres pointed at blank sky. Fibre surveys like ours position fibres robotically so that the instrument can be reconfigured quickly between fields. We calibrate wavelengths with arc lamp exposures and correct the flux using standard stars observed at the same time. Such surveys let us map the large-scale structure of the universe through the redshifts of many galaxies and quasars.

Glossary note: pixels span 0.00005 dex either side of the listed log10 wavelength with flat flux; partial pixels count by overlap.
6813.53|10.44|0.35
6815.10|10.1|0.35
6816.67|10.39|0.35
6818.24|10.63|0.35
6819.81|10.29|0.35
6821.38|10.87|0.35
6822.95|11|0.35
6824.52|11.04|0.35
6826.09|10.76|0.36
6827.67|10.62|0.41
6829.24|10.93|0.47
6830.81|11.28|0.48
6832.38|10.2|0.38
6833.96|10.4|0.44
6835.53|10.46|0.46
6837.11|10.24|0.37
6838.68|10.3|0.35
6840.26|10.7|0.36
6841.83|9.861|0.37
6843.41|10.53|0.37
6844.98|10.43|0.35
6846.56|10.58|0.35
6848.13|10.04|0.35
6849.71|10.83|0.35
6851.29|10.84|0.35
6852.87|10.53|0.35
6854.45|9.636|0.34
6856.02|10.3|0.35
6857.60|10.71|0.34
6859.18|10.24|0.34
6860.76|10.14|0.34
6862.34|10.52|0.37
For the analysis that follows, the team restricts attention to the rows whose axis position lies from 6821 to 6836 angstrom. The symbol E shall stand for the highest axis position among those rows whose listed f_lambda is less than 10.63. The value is 6835.53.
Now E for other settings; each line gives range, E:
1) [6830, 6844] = 6843.41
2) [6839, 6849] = 6848.13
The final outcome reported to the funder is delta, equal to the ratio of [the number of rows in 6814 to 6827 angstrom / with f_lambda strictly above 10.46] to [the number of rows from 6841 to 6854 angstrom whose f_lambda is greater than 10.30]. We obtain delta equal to 0.83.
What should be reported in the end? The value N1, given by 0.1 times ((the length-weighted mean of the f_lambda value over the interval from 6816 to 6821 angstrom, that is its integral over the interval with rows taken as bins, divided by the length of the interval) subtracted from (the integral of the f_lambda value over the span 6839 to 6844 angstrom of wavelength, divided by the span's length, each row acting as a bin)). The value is -0.01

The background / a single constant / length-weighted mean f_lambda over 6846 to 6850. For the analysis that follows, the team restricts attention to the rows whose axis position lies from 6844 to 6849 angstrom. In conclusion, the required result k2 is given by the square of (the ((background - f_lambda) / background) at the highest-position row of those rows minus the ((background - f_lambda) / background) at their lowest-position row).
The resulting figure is 0.0014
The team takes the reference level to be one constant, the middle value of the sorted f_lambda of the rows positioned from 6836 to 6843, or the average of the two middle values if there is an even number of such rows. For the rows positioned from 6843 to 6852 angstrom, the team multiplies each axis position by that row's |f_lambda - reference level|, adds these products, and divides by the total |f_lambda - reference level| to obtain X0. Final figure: 6848.4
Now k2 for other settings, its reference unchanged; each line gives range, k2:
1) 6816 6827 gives 0.0013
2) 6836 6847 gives 0.0011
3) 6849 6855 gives 0.0131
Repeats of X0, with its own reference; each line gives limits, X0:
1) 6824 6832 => 6828.0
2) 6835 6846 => 6841.0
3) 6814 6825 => 6821.7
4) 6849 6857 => 6852.1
